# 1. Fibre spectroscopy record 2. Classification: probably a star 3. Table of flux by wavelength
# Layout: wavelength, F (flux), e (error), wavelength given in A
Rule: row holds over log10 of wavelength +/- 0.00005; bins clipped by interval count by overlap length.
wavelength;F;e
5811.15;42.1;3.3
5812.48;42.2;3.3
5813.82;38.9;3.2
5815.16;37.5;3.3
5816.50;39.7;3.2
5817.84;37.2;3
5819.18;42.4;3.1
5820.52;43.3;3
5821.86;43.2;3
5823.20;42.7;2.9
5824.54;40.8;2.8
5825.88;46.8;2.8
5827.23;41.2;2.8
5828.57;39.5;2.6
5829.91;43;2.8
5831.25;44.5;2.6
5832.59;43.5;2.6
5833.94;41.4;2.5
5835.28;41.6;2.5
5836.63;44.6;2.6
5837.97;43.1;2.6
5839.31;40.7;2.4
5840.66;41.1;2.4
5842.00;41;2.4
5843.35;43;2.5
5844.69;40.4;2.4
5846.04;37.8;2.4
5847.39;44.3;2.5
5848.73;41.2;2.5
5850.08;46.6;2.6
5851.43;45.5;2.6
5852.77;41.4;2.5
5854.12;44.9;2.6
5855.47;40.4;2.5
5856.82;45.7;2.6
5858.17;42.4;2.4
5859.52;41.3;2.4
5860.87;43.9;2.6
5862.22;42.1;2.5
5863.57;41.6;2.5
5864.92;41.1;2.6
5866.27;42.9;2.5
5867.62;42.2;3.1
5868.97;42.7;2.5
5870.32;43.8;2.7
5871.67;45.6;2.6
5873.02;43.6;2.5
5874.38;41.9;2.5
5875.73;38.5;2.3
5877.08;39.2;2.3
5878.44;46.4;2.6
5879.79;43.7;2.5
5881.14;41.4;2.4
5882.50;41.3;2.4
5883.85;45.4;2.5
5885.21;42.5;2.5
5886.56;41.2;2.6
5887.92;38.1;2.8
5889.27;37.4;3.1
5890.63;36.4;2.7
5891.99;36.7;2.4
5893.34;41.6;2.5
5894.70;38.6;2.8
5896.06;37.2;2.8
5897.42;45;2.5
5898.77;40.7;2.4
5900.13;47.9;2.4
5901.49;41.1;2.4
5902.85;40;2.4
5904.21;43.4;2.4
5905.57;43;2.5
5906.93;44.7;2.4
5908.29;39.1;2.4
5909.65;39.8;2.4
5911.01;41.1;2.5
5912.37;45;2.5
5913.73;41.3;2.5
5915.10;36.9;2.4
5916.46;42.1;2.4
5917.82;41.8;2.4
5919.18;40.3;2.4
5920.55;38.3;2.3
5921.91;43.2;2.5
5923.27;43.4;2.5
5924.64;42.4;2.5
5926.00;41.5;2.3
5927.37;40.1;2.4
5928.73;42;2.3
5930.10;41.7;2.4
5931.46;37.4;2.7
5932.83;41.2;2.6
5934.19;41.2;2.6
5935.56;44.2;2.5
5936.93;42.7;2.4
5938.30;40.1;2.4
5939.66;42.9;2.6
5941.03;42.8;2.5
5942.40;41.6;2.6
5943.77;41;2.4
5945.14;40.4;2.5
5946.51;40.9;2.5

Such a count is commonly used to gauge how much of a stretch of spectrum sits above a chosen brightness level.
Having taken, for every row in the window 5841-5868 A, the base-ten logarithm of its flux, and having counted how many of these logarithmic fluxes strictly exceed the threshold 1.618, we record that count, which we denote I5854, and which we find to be 12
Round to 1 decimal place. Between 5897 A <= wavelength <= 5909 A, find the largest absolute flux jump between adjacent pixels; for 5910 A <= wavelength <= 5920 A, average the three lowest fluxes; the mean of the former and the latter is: 23.3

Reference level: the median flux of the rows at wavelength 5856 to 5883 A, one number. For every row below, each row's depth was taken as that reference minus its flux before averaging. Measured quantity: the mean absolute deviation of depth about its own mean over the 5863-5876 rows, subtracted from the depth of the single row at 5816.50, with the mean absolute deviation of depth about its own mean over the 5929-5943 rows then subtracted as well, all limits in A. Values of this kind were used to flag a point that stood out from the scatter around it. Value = 0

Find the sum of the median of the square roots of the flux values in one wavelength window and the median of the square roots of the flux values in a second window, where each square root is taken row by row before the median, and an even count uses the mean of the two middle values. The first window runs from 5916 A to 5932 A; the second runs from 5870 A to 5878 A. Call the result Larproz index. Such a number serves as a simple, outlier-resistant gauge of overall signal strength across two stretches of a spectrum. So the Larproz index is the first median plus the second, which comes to 13.00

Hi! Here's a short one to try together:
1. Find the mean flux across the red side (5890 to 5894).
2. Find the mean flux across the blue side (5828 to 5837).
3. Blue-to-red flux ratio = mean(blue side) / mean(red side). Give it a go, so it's 1.11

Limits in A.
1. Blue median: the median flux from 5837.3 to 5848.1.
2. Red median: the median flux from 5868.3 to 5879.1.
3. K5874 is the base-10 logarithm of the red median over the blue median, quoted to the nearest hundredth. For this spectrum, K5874 0.02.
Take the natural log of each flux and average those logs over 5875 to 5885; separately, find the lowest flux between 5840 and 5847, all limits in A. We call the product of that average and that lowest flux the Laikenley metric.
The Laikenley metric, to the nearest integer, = 141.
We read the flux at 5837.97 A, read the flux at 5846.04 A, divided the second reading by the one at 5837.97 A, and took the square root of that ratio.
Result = 0.94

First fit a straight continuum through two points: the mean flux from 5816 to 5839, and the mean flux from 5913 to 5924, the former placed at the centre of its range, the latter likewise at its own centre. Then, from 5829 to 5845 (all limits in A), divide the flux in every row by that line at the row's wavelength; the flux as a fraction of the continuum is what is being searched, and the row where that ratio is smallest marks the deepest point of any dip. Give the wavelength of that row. 5844.69 A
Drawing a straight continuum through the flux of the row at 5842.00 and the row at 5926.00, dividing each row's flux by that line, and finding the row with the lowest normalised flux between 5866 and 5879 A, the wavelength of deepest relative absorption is 5875.73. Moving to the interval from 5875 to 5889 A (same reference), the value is 5887.92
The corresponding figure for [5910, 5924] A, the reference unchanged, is 5915.10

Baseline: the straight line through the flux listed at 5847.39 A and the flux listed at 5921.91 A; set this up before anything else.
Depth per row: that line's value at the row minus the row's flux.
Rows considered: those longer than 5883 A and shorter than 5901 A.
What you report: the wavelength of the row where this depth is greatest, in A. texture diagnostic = 5890.63 A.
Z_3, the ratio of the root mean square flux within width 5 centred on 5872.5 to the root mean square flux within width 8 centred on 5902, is 1.02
